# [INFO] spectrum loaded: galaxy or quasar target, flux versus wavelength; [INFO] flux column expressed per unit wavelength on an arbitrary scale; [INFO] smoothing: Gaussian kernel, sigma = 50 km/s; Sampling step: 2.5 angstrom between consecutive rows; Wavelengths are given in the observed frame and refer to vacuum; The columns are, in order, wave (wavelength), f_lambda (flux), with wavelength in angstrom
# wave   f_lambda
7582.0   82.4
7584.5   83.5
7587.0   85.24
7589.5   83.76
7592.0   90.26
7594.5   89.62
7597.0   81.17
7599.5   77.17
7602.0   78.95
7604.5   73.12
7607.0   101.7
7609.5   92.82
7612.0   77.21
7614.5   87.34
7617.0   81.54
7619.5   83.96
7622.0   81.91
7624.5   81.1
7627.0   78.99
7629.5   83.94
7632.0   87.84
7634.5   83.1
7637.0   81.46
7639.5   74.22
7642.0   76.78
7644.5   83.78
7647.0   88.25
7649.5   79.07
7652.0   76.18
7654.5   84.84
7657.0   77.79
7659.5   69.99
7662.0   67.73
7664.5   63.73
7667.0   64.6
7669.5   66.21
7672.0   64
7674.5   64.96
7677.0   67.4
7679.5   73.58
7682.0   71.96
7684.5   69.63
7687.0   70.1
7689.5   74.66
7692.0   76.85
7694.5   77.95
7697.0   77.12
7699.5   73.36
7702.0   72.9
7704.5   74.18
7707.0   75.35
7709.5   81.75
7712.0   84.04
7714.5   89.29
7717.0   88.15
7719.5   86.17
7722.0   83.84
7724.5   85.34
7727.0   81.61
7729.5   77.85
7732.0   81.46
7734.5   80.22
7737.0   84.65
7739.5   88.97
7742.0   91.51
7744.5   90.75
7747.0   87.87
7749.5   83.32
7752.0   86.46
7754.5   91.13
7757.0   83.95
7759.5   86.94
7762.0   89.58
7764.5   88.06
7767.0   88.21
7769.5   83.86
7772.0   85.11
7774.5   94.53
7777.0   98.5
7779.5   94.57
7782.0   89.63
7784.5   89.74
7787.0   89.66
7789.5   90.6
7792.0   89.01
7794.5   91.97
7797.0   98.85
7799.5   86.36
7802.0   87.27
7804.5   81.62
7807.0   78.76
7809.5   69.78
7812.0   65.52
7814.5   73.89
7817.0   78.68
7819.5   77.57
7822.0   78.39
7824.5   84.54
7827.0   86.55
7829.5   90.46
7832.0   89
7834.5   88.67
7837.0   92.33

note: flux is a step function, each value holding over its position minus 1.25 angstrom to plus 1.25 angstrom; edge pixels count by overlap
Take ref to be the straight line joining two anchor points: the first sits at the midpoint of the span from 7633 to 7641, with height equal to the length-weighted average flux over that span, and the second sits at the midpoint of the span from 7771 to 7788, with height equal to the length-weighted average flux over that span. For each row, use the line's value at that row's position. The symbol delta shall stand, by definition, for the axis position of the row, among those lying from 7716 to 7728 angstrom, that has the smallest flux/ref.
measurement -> 7727.0 angstrom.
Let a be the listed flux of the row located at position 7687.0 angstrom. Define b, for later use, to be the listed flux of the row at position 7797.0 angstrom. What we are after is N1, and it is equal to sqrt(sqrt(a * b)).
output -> 9.12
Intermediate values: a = 70.1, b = 98.85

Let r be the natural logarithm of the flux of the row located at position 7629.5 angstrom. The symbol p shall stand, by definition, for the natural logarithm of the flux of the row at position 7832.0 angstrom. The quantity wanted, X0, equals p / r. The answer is 1.01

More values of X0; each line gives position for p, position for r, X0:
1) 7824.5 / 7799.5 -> 1.00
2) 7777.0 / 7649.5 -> 1.05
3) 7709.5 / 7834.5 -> 0.98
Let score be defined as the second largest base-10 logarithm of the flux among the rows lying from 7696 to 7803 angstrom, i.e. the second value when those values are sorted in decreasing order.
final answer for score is 1.99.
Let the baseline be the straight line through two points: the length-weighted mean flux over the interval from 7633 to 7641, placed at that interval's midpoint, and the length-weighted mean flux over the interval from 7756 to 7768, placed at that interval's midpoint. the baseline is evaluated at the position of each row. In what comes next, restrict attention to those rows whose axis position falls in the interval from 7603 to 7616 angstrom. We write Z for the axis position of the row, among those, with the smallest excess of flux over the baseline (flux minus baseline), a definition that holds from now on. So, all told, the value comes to 7604.5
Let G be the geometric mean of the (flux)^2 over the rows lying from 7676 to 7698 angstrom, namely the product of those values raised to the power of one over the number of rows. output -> 5353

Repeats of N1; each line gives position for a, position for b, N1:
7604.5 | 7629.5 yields 8.85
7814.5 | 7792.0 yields 9.01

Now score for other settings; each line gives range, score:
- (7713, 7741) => 1.95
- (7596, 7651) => 1.97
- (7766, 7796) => 1.98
